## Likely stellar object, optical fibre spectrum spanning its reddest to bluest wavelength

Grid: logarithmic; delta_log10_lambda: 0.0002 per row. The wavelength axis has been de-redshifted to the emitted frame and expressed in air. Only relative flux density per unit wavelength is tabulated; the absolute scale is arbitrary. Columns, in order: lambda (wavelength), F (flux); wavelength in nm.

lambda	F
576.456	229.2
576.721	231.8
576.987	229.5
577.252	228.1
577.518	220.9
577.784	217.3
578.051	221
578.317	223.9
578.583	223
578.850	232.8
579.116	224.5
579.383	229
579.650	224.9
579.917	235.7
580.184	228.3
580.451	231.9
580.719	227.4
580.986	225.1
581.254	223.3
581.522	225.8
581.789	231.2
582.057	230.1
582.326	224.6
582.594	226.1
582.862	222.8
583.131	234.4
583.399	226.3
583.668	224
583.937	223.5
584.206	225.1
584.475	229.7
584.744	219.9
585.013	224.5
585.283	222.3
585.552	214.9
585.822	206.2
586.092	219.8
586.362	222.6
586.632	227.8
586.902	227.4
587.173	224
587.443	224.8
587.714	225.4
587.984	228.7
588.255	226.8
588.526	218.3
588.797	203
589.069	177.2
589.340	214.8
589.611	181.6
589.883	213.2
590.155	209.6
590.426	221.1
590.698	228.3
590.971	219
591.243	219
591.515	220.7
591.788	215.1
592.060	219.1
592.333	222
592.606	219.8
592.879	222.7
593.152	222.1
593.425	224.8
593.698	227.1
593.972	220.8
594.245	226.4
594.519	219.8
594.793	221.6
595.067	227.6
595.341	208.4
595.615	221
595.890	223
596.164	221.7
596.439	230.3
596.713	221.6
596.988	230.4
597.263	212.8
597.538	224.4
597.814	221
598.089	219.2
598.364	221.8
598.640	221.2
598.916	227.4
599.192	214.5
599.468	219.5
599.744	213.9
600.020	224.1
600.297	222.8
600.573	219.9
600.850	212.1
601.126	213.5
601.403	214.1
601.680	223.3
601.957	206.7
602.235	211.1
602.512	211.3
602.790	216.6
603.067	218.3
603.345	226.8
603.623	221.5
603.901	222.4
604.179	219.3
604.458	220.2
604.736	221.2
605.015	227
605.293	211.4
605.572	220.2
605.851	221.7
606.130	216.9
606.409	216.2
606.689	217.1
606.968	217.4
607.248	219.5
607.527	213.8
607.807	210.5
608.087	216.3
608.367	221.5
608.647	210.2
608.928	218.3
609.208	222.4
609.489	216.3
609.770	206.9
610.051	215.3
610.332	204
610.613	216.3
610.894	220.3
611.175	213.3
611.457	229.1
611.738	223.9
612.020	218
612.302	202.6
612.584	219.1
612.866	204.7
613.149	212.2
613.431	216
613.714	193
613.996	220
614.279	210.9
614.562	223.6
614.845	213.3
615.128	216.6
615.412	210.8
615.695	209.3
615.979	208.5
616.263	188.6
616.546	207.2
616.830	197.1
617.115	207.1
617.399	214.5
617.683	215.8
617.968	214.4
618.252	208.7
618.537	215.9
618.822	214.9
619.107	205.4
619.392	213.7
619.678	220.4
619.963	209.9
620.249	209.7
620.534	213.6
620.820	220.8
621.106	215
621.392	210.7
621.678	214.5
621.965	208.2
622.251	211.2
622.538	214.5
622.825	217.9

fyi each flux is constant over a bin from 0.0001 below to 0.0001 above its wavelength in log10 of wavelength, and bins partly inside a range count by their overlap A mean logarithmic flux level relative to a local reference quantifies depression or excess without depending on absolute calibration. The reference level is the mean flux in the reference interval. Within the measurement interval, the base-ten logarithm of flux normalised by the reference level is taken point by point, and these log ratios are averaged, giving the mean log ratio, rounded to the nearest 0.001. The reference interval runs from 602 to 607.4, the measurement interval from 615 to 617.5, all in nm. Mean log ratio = -0.025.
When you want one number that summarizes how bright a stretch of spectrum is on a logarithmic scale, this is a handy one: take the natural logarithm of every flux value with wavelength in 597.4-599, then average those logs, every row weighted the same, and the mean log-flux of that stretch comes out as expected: 5.40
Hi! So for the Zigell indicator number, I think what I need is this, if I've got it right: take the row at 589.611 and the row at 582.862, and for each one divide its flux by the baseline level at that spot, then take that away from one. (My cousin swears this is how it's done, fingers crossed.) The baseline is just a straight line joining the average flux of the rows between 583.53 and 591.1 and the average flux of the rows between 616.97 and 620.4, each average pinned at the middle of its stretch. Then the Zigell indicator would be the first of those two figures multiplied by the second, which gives -0.0031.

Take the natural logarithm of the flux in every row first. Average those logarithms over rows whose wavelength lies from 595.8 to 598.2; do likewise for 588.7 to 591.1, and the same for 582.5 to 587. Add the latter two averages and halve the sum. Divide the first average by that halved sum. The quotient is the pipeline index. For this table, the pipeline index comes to 1.01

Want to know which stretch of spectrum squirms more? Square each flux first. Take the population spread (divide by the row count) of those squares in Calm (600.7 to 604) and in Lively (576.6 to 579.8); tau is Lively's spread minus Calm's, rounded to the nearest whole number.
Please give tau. -466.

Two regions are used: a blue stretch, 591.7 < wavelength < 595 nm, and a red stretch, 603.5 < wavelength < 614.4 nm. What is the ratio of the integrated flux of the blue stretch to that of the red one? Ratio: 0.31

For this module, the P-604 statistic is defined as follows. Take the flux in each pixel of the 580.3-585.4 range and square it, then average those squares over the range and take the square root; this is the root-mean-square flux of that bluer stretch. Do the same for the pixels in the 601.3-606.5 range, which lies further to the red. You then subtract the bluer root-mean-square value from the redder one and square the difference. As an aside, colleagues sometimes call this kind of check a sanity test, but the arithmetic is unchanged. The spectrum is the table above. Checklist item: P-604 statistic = 63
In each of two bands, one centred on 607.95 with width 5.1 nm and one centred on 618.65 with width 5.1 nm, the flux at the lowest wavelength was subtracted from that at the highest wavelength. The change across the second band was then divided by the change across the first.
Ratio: -1.6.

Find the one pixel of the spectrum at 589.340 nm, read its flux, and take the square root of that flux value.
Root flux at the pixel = 14.66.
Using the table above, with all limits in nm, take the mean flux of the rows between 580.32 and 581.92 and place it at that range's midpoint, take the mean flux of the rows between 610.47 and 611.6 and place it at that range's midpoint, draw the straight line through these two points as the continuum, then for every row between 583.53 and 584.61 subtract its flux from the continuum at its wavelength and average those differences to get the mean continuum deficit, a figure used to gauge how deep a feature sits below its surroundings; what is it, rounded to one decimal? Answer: 1.1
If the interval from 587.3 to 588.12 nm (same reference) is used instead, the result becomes -0.5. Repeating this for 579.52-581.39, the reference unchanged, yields -0.5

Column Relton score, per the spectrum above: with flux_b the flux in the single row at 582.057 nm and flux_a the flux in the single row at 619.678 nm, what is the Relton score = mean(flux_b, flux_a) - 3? 222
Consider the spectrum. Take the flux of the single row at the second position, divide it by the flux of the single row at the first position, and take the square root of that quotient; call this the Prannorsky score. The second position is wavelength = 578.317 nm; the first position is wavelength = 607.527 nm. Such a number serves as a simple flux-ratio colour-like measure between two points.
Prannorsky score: 1.02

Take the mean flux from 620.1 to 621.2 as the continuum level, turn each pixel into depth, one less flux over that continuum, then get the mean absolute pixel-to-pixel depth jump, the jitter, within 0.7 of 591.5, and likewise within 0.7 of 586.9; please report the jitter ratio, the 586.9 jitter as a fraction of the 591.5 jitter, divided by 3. 0.29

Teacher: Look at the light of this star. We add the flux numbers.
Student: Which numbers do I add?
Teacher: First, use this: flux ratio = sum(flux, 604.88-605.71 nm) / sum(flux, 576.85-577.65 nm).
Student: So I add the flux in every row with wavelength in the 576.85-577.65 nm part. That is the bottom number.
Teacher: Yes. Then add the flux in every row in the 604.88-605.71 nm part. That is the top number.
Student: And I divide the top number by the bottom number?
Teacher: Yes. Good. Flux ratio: 0.971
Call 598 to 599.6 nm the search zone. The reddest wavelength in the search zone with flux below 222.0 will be 599.468 nm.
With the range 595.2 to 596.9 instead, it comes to 596.713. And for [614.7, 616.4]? 616.263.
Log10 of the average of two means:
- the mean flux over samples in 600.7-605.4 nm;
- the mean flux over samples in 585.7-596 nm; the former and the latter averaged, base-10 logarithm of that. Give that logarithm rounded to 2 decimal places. 2.34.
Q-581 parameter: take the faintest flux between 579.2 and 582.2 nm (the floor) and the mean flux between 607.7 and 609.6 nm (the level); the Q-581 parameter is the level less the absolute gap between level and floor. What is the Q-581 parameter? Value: 210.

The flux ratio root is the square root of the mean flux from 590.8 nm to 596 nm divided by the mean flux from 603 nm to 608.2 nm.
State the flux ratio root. 1.01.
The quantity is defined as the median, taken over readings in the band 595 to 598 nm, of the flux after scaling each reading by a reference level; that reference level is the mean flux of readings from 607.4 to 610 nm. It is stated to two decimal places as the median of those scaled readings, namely 1.03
